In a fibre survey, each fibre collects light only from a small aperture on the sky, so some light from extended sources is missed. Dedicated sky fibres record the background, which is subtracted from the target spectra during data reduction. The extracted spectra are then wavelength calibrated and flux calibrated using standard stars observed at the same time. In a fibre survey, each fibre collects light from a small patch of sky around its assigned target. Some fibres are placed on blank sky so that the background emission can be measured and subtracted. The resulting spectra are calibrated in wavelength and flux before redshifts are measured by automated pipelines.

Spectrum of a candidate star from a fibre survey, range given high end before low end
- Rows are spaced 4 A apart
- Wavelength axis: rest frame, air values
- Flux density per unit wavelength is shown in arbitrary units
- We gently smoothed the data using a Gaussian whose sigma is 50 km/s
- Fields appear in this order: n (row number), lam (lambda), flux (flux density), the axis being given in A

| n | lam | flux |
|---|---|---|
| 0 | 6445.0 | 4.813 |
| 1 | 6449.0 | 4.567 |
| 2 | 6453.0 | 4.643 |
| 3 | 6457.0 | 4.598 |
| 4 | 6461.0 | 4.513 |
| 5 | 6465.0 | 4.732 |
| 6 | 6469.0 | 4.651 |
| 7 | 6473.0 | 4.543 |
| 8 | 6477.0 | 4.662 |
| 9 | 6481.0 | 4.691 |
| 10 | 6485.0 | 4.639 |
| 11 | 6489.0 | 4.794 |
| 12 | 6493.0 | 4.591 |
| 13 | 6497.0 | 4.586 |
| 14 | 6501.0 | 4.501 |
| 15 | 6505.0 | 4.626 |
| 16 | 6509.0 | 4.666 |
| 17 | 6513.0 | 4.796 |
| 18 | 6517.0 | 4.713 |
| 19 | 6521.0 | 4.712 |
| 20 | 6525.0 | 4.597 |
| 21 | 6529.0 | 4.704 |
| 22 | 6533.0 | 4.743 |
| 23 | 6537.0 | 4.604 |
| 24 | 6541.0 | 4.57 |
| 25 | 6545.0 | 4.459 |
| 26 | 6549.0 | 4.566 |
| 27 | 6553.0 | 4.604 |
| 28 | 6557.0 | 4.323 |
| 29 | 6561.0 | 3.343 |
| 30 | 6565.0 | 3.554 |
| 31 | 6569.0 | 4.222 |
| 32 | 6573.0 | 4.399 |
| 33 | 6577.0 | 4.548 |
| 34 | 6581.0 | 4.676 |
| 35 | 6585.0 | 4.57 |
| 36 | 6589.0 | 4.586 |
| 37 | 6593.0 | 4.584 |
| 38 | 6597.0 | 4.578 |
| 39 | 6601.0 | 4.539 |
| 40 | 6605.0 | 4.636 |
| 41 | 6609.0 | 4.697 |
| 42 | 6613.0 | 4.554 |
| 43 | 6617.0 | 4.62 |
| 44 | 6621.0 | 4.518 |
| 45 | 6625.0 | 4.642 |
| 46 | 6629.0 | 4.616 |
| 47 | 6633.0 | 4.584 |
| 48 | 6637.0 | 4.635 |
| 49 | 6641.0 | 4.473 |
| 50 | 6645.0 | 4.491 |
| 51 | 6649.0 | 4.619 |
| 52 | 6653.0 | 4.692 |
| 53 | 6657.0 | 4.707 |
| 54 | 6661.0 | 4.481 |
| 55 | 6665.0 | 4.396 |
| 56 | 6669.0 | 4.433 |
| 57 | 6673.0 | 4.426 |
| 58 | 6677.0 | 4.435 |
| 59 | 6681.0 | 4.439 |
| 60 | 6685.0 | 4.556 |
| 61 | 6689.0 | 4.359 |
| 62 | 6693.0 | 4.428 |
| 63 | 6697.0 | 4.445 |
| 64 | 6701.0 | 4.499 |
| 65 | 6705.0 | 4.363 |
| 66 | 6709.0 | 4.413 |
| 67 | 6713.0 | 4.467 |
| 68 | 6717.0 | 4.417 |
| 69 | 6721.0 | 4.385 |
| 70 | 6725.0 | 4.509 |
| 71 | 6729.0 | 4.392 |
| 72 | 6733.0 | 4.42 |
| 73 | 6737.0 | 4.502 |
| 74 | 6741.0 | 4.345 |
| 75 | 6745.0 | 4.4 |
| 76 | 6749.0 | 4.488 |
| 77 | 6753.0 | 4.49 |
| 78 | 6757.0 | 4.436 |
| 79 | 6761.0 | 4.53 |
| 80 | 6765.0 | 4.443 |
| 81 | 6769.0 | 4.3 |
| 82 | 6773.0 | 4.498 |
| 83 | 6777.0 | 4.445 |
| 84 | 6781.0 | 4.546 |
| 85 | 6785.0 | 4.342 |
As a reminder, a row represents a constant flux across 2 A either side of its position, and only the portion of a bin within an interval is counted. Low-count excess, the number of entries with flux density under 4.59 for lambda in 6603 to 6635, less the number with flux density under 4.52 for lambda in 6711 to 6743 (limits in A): -5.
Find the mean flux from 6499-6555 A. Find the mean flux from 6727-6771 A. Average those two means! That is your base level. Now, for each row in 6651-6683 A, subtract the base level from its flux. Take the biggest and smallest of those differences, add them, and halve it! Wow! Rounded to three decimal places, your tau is 0.019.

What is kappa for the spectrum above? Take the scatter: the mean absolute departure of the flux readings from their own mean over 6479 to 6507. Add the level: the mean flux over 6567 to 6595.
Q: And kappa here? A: 4.58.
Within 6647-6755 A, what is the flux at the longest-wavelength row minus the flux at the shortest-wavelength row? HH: -0.13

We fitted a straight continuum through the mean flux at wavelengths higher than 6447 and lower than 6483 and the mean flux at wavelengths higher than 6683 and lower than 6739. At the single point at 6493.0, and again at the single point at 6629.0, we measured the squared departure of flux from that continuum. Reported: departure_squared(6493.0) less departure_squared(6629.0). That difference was -0.013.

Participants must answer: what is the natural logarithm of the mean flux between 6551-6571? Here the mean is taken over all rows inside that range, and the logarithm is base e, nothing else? 1.39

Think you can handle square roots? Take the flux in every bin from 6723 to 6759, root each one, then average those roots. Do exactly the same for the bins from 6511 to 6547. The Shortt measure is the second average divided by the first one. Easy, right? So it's 1.02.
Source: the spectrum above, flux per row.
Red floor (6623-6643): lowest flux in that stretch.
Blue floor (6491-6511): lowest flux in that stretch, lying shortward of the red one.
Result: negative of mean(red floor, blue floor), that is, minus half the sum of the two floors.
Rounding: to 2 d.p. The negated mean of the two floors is -4.49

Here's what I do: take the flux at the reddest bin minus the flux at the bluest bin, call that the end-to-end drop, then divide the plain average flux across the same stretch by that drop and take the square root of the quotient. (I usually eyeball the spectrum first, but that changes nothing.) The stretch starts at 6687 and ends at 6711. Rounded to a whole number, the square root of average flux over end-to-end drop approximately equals 9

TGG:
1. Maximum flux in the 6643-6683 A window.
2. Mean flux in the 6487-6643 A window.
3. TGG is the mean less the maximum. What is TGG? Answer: -0.18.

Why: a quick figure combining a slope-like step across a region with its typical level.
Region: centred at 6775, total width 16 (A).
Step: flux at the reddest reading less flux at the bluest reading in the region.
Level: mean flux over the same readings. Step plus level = 4.69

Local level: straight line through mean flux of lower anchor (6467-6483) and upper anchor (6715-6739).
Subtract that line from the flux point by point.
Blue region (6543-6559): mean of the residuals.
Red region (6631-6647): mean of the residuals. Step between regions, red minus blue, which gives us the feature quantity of 0.13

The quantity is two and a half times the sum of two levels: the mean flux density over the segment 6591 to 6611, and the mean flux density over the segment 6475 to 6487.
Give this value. 23.2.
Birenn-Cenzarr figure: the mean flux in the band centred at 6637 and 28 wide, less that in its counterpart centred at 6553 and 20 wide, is 0.32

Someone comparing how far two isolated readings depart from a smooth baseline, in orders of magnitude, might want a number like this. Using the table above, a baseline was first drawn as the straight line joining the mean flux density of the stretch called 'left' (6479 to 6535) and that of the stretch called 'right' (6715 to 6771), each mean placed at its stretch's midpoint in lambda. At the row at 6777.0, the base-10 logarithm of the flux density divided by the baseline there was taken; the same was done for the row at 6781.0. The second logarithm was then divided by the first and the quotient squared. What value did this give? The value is 10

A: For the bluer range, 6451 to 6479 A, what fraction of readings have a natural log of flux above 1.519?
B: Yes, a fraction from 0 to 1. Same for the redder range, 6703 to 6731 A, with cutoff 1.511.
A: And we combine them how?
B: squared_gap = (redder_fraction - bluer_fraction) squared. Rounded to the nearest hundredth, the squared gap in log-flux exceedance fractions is 0.51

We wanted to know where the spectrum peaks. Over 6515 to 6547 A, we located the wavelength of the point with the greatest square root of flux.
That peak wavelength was 6533.0 A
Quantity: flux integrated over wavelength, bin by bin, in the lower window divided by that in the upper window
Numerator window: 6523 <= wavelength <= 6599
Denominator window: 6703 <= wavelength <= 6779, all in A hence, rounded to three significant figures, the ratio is 1.00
